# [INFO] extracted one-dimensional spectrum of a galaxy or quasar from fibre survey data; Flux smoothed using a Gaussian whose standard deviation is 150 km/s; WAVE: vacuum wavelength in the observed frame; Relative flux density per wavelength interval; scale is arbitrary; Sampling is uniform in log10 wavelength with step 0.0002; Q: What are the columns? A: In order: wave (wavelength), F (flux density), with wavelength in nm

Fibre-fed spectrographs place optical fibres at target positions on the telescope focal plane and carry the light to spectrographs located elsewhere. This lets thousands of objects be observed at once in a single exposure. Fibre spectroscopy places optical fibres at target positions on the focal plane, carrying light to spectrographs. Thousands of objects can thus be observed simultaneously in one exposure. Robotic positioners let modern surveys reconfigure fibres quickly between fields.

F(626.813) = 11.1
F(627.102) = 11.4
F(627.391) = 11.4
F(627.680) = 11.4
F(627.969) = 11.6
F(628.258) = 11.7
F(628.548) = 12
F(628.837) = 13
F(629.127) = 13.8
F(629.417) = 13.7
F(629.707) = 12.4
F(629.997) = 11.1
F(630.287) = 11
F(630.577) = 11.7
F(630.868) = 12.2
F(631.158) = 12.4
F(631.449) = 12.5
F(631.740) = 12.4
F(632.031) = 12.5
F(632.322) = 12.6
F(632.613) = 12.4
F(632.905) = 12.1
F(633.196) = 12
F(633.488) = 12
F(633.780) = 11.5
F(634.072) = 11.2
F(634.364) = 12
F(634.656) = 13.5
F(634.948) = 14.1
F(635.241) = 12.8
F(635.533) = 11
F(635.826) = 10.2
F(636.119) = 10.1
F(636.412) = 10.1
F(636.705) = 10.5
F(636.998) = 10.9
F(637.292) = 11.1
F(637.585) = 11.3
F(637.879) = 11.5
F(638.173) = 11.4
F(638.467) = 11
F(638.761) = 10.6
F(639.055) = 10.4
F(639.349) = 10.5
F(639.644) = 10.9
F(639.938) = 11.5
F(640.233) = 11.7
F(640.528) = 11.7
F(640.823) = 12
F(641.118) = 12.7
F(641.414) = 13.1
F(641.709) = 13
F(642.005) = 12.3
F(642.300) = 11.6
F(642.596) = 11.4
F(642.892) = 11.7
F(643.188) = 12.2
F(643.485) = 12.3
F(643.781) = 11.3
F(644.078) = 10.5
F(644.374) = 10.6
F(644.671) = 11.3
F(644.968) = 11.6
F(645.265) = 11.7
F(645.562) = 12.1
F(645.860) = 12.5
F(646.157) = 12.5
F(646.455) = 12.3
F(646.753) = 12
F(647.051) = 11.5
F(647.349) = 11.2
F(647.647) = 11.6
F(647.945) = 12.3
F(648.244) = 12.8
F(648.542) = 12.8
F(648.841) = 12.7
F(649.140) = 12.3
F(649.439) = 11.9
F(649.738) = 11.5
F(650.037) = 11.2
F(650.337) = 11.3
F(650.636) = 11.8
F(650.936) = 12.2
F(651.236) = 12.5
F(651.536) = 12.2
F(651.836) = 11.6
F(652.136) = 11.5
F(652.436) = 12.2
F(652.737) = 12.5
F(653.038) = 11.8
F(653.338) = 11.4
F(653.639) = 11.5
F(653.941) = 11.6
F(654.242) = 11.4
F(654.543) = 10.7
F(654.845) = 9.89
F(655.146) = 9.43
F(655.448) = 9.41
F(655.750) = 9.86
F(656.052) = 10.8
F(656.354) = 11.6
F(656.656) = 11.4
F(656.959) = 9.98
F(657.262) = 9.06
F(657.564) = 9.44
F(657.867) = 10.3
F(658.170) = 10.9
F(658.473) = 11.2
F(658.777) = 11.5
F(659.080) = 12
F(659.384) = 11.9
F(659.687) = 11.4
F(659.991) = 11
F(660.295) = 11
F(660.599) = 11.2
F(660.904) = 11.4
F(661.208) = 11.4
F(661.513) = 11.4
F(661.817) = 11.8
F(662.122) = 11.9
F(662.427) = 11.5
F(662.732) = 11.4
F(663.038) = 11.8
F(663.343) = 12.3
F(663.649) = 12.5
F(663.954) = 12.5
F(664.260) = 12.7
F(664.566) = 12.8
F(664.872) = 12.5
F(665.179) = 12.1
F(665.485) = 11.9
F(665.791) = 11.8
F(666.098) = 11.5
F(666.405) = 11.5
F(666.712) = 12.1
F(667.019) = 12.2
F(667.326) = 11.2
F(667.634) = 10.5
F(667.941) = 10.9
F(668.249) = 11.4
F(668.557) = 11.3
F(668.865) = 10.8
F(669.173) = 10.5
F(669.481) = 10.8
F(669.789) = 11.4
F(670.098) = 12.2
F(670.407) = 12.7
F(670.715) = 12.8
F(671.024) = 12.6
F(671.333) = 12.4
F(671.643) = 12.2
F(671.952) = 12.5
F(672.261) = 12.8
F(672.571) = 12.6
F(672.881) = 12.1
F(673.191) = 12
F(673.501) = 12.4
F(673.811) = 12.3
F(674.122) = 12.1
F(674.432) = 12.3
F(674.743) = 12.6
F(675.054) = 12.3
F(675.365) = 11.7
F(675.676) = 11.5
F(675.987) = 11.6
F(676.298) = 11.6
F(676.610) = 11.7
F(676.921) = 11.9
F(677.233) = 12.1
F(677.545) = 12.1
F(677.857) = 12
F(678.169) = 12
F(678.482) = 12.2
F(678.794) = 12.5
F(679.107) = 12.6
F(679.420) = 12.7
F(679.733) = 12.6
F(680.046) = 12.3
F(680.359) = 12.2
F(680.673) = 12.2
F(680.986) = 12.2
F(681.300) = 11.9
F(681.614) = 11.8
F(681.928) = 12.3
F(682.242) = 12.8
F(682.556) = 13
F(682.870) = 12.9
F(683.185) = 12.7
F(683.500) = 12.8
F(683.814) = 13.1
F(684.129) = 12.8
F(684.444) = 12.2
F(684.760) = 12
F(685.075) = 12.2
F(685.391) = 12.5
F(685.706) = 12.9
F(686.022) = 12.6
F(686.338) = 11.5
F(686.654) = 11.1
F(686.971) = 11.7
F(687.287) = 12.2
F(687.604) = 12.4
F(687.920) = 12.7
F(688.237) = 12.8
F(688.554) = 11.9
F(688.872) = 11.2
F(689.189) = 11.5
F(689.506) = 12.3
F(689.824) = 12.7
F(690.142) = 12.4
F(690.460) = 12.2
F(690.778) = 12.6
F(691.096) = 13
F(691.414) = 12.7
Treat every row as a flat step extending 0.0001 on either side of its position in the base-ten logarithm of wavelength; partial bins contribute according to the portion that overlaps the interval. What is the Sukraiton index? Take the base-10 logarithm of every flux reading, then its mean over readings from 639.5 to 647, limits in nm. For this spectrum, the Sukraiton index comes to 1.07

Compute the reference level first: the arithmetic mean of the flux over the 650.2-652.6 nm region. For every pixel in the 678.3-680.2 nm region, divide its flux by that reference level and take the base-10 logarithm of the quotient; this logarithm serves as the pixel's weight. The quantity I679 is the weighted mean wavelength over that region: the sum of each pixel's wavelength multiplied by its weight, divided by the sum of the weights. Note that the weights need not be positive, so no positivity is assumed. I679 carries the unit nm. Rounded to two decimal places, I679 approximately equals 679.30 nm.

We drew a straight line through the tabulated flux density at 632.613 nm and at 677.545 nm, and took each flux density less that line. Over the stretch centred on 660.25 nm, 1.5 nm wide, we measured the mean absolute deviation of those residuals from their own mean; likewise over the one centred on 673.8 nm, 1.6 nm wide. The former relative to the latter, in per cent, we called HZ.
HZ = 118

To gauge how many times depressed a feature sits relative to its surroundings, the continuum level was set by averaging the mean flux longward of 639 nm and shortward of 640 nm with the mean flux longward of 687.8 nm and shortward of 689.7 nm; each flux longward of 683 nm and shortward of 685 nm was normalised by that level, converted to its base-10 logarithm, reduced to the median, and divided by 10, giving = 0.005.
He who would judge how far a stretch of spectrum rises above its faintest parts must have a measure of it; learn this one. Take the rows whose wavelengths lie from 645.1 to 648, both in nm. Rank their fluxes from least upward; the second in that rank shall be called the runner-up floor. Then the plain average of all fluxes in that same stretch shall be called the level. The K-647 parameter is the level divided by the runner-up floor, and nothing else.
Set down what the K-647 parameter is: 1.04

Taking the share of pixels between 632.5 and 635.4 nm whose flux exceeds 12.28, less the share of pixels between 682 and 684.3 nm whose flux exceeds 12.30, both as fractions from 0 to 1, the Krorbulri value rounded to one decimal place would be -0.6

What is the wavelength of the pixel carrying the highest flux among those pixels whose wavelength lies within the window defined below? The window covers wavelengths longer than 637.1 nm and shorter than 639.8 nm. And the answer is 637.879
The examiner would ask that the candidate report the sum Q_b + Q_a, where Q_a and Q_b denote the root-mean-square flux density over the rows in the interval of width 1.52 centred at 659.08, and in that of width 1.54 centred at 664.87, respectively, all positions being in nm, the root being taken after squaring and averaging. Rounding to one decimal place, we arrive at 24.0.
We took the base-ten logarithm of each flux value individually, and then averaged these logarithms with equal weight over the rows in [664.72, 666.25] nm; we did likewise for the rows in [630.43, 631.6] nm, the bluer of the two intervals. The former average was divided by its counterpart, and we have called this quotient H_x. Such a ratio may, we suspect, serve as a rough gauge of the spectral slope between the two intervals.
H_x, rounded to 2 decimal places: 0.99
